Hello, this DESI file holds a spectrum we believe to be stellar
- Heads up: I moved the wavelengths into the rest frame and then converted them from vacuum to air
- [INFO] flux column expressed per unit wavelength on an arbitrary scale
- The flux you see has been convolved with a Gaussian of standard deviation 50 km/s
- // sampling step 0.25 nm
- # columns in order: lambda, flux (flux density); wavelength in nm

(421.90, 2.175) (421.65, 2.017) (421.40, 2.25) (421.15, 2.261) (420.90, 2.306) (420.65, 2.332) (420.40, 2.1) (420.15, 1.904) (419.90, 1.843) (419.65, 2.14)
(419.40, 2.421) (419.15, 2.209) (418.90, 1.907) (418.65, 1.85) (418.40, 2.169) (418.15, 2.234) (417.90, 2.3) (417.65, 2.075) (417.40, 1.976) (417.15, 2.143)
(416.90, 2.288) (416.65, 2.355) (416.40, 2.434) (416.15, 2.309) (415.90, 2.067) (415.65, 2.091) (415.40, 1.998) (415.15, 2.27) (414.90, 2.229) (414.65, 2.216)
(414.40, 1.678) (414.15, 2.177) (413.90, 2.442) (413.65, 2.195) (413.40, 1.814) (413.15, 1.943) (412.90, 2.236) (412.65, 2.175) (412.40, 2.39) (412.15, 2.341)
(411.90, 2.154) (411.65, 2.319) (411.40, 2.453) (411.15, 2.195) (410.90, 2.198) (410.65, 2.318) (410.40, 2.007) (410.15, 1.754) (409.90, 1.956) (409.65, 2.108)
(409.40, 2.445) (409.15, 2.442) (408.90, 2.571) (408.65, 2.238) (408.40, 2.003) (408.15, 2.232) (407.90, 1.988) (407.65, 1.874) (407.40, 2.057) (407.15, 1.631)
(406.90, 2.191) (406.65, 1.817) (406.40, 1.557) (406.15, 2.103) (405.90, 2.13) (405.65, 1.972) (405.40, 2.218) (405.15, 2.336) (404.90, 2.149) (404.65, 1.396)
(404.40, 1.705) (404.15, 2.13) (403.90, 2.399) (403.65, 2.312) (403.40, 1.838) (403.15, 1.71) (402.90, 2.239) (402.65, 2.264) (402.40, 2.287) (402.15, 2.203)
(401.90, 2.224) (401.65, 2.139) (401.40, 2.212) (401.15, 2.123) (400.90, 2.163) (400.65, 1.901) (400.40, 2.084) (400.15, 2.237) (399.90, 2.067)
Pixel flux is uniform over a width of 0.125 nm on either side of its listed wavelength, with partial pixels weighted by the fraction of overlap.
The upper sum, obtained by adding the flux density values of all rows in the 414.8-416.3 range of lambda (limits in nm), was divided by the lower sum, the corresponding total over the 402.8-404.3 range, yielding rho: 1.03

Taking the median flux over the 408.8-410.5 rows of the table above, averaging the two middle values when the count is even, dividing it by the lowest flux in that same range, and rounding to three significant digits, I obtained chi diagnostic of 1.20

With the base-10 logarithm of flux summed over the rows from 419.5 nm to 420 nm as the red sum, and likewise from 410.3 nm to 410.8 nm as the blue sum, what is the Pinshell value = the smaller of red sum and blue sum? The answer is 0.60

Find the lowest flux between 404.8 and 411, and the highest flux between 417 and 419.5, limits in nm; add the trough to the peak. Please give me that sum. 3.98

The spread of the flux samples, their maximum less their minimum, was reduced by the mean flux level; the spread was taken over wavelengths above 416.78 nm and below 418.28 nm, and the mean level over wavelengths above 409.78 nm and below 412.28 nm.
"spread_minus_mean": -1.85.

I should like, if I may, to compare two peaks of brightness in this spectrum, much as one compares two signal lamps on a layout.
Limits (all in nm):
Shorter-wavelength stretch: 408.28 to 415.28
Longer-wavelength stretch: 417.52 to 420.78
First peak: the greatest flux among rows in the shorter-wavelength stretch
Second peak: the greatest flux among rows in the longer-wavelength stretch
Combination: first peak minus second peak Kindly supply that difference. 0.15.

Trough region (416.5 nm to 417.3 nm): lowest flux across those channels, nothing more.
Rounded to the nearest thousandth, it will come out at 2.143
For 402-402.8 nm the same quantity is 2.203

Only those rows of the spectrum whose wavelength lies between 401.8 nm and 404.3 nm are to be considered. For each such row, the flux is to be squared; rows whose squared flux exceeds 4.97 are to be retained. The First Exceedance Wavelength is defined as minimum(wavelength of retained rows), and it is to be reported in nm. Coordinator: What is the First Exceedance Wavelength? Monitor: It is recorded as 402.40 nm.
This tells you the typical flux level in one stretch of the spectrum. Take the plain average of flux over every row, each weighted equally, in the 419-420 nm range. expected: 2.15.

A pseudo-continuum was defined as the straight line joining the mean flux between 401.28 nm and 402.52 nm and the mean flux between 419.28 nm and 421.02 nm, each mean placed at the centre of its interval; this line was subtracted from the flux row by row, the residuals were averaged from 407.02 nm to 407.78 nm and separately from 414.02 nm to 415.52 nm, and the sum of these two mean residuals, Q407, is -0.41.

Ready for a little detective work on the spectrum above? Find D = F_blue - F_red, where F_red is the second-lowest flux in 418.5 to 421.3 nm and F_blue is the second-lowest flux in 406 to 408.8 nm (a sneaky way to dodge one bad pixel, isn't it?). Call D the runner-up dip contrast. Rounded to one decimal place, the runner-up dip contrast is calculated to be -0.2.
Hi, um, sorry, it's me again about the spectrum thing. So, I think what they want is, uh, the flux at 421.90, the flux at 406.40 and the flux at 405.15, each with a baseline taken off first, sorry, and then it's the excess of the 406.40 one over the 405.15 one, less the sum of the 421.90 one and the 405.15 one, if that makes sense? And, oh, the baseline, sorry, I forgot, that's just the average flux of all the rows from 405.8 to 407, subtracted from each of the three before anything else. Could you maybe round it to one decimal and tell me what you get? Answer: -1.4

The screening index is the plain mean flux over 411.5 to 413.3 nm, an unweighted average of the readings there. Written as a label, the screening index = 2.22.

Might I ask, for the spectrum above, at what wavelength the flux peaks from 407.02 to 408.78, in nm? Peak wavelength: 408.65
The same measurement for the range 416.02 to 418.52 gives 416.40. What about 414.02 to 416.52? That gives 416.40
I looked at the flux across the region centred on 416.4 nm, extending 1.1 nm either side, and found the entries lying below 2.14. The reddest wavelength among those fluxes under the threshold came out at 417.40 nm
